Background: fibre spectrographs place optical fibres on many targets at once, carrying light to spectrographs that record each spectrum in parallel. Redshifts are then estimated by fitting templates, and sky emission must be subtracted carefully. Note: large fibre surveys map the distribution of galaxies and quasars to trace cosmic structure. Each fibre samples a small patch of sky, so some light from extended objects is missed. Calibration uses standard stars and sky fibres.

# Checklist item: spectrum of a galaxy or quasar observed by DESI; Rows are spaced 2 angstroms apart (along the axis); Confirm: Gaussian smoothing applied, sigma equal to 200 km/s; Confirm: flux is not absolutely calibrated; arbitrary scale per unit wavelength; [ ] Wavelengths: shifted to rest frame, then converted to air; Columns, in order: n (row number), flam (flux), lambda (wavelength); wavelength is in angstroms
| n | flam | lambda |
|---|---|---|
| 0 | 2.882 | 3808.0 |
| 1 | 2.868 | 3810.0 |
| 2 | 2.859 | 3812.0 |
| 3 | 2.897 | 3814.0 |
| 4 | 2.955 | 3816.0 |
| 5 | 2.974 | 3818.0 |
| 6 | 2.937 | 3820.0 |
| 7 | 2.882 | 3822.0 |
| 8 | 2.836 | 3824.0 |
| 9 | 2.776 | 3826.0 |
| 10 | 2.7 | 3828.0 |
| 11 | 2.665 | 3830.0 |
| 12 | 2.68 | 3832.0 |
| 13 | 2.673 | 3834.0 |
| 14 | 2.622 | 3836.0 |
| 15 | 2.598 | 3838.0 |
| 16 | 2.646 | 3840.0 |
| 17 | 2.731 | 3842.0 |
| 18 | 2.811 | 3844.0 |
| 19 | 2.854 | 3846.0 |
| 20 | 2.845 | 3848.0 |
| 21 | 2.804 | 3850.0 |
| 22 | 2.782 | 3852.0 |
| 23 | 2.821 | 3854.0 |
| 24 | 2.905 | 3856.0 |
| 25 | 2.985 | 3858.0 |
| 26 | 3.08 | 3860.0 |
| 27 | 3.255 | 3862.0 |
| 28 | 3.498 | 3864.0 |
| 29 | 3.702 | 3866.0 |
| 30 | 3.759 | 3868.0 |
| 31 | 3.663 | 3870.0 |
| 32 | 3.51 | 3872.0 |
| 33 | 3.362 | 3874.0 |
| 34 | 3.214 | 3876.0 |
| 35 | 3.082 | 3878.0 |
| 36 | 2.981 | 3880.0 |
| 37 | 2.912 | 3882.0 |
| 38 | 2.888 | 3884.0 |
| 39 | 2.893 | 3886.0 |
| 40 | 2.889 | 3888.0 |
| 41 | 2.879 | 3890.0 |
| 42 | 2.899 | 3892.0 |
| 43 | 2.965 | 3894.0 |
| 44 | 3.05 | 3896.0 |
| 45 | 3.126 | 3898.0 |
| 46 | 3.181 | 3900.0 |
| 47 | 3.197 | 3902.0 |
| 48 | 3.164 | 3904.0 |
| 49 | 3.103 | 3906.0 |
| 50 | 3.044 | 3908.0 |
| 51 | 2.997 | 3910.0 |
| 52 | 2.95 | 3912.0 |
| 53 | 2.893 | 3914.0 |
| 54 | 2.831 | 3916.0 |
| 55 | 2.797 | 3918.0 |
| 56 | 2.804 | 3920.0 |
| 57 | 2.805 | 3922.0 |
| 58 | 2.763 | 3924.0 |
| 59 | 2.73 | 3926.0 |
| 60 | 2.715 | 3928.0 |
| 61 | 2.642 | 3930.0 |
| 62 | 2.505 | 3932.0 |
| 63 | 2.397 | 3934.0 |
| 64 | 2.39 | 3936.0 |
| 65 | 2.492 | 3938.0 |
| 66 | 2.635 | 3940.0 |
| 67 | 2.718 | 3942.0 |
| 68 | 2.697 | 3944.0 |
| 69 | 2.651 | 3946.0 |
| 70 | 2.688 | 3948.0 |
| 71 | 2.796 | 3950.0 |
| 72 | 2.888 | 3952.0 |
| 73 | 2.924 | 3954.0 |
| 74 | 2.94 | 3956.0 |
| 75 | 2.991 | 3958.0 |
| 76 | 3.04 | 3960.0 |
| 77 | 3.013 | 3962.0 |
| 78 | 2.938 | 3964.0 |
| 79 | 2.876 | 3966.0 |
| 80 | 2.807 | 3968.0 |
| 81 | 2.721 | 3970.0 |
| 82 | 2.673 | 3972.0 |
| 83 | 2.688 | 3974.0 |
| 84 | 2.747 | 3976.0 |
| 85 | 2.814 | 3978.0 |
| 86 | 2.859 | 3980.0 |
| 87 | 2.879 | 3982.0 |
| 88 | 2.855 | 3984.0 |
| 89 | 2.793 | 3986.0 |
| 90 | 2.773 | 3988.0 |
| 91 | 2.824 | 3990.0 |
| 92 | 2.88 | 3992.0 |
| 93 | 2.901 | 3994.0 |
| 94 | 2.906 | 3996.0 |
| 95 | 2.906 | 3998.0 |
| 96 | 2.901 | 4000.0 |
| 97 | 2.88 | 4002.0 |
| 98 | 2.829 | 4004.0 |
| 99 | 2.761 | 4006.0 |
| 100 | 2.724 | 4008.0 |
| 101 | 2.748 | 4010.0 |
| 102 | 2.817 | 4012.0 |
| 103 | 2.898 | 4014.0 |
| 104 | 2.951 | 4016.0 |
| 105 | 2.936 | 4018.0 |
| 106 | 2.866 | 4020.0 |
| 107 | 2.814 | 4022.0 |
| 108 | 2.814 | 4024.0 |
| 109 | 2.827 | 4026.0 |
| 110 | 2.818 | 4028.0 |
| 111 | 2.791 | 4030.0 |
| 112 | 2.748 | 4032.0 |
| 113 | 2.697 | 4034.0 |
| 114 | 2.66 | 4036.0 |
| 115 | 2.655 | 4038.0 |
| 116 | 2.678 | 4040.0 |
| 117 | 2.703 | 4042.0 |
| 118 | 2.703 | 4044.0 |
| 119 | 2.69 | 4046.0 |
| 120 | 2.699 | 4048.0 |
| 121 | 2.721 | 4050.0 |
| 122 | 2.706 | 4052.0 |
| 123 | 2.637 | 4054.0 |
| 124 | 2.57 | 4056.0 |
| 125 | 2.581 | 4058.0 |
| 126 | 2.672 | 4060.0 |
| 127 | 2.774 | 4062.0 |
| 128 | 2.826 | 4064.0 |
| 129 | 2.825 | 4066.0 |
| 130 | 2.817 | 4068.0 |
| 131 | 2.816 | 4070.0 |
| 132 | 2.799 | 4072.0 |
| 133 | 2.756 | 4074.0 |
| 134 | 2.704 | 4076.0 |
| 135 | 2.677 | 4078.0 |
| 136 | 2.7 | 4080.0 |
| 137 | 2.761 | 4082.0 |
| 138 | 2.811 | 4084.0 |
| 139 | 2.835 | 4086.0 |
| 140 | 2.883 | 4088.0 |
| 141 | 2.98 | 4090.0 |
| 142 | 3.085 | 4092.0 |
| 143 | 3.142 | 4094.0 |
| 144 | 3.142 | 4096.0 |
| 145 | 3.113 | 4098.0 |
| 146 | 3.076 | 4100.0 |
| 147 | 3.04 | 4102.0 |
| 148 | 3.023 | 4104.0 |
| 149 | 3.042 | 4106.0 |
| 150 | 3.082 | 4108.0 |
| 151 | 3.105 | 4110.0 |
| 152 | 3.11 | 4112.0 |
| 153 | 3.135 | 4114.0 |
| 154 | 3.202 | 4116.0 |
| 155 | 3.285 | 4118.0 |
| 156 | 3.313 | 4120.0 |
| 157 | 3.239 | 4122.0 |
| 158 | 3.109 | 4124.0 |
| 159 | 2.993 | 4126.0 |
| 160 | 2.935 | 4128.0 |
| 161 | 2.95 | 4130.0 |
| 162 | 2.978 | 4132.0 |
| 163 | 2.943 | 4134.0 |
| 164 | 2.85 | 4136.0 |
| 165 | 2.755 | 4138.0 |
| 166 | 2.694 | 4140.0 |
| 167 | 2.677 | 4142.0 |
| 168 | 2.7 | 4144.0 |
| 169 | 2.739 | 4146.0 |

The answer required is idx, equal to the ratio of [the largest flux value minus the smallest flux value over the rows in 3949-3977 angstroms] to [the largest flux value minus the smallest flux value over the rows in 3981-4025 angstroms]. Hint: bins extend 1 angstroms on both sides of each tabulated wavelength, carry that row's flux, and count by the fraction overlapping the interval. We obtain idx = 1.6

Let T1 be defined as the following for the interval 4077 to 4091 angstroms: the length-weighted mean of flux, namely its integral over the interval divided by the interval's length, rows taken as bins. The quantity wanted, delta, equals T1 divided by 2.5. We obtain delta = 1.12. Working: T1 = 2.81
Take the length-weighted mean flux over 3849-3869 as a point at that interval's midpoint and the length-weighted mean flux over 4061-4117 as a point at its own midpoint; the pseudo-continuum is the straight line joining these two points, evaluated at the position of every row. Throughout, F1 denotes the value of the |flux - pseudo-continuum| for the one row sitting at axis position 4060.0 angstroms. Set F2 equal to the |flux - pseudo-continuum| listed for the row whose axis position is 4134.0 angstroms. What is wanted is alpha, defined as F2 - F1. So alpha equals -0.25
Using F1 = 0.29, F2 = 0.05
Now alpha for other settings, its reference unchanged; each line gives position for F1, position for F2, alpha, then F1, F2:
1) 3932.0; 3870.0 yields -0.07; 0.58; 0.51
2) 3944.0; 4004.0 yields -0.19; 0.38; 0.19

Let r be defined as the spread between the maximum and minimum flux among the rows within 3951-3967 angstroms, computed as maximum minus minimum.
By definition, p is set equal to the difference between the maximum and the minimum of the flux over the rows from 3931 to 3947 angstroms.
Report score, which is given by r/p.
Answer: 0.5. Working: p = 0.33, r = 0.16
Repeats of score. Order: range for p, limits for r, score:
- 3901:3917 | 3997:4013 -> 0.5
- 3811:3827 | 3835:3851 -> 1.3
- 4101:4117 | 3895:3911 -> 1.1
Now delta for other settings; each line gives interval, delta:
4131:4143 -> 1.13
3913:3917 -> 1.14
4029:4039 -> 1.08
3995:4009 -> 1.14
